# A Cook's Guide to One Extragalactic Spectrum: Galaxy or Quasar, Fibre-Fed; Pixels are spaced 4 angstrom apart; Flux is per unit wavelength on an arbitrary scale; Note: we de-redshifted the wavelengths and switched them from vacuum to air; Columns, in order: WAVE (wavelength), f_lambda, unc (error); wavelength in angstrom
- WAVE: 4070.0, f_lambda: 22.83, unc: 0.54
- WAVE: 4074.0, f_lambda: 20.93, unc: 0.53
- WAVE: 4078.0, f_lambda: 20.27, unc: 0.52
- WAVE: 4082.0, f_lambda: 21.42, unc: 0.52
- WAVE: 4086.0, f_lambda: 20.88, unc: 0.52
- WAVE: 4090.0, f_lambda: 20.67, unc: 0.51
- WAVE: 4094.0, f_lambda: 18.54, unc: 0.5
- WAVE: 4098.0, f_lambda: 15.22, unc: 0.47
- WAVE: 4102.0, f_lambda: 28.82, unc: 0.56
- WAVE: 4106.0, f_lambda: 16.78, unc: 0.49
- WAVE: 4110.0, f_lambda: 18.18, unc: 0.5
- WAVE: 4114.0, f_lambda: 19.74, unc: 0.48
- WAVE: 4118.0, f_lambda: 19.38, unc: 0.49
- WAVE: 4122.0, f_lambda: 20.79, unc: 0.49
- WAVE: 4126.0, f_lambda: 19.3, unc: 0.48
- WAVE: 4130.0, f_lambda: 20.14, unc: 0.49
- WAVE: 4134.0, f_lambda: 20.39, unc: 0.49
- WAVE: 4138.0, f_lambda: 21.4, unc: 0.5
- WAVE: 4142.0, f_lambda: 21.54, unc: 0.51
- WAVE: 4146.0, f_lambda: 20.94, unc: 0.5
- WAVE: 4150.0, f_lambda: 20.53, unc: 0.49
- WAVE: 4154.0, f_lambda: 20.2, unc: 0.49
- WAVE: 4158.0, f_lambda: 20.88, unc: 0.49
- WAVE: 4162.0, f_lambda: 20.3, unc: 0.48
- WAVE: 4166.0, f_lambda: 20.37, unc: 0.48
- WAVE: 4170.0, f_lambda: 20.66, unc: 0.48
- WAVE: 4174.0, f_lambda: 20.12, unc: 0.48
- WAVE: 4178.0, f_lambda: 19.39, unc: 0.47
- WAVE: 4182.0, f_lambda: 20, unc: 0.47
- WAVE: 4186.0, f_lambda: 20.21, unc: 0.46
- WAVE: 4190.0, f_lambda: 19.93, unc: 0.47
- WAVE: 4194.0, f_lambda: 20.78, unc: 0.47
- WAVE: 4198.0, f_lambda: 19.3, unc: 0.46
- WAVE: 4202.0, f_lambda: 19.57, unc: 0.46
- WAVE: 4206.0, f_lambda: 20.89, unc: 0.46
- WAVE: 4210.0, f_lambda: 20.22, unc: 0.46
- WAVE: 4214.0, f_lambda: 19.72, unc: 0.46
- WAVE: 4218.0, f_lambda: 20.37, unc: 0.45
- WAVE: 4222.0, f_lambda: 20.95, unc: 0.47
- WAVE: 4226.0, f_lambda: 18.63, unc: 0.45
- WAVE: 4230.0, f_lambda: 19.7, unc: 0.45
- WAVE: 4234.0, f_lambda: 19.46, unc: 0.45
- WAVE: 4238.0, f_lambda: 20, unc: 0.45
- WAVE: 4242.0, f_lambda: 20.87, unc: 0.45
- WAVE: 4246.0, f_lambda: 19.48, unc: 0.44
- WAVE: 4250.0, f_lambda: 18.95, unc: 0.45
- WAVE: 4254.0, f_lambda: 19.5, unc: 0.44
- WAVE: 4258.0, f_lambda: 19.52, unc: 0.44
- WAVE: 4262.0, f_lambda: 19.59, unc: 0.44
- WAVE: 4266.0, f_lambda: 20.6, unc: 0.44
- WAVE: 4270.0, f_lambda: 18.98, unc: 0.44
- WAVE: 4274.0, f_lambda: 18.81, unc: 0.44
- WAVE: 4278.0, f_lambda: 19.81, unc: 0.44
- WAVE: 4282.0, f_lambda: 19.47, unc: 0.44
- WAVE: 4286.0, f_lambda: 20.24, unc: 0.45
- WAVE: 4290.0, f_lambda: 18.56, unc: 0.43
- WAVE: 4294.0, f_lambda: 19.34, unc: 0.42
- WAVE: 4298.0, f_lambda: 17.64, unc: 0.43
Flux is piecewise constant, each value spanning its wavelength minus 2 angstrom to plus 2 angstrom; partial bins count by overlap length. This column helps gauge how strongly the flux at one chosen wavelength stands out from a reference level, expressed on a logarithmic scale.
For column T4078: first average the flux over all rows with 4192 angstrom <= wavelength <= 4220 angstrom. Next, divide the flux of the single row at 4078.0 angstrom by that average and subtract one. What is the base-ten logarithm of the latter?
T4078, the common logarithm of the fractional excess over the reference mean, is -2.1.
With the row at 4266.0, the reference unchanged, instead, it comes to -1.6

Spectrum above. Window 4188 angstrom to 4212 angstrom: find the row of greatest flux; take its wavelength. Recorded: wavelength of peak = 4206.0 angstrom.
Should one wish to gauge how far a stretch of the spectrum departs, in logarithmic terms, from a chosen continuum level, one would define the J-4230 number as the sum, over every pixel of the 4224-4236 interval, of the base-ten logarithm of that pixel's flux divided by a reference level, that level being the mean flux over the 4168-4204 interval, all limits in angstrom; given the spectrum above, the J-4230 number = -0.049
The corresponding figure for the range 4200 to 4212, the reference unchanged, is 0.015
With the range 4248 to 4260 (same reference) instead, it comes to -0.045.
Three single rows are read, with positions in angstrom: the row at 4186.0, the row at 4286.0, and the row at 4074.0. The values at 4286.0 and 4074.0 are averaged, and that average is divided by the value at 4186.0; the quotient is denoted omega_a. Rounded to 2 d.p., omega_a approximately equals 1.02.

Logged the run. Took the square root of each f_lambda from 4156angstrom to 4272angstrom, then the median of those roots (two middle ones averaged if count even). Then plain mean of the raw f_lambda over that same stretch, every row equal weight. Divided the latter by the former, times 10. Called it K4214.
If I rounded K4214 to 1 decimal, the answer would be 44.6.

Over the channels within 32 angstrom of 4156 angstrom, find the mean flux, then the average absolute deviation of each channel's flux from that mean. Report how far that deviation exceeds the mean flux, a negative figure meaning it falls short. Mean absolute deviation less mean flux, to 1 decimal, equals -20.0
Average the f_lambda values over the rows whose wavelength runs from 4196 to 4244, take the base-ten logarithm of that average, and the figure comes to 1.30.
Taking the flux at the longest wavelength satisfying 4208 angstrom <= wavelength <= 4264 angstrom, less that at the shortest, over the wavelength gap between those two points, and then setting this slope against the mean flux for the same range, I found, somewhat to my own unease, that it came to -0.001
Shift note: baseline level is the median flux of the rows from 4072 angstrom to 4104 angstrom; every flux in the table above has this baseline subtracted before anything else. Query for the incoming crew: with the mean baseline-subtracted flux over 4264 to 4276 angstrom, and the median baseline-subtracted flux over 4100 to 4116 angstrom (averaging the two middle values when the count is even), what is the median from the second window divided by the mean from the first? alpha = 1.4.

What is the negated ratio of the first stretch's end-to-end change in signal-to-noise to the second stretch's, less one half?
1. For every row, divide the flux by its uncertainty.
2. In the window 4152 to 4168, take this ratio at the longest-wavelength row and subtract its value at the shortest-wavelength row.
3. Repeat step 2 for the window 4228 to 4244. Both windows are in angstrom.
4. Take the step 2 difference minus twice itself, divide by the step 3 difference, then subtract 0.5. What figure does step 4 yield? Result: -1.0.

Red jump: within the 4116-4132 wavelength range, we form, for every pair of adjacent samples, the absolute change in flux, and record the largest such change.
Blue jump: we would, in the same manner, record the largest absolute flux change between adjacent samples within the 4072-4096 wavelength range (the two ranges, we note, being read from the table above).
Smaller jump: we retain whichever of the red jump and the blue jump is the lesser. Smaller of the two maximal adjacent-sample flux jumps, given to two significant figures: 1.5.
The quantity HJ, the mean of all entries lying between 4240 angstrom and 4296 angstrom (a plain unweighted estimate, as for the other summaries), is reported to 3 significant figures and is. 19.6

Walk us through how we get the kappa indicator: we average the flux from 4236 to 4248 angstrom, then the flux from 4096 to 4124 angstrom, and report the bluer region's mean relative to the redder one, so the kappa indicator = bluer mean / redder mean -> 0.99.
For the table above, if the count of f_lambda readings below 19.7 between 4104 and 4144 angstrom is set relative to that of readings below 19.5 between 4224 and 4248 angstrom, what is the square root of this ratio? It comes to 1.2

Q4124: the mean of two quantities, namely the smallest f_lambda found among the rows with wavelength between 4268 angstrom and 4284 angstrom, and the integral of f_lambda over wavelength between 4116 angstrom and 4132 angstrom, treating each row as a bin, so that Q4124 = 169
